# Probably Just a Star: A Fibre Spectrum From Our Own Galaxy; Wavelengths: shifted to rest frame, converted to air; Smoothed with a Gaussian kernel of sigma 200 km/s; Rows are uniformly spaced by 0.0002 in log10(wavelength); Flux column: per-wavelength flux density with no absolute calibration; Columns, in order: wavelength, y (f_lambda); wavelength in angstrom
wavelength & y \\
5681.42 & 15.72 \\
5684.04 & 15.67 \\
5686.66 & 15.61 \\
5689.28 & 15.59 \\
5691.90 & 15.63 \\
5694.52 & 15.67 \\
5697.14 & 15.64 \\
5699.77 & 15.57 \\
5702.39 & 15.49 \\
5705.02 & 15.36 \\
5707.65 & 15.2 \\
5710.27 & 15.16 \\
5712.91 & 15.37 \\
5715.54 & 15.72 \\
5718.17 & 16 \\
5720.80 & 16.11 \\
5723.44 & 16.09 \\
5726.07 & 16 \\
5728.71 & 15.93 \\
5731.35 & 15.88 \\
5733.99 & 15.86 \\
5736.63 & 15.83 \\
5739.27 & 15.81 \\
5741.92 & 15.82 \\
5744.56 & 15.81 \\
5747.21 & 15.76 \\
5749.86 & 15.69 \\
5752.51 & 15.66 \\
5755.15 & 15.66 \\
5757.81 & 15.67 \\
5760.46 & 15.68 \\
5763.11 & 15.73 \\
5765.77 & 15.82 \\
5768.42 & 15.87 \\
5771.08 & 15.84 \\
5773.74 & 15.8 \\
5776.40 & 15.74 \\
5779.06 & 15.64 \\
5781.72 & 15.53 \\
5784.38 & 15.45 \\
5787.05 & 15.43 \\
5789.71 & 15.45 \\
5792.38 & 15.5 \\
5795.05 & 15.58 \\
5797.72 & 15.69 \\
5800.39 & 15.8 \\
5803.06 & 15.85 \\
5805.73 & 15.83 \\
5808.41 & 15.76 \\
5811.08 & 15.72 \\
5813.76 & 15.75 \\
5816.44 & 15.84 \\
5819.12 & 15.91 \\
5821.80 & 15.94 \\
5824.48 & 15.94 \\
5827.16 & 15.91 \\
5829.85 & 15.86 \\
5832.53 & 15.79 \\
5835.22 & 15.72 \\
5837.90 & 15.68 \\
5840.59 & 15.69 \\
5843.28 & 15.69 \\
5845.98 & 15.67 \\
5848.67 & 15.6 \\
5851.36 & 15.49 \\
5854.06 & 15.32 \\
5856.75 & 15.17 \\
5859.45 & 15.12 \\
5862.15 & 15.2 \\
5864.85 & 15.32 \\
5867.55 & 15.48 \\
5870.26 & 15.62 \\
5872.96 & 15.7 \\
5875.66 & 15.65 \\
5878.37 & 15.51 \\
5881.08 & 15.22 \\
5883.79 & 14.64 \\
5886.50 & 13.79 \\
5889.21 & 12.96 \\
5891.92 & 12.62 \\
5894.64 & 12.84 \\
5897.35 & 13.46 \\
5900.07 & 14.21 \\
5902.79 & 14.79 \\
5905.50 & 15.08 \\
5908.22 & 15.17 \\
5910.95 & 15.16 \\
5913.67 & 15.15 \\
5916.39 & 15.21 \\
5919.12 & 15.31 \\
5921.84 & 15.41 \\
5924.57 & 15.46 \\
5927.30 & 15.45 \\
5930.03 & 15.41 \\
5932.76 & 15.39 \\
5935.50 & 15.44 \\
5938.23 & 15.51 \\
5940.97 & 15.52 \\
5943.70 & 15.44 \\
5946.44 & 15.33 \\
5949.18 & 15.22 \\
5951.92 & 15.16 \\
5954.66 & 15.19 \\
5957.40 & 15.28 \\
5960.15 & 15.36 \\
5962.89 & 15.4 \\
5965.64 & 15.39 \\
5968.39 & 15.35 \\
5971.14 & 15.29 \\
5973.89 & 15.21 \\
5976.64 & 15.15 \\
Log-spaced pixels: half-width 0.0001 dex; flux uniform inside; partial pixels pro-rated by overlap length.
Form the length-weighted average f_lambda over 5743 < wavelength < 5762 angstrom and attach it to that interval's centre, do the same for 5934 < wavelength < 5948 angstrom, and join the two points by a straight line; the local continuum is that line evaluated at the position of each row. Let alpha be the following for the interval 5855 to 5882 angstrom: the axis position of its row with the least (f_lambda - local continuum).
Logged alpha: 5859.45 angstrom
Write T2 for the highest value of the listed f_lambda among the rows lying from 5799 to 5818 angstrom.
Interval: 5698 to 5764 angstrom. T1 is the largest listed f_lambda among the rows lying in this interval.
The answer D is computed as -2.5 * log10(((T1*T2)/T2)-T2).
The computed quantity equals 1.5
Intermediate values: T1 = 16.11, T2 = 15.85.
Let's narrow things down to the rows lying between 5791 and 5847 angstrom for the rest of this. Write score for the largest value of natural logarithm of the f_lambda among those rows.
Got 2.77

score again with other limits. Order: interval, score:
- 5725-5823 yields 2.77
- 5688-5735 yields 2.78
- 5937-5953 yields 2.74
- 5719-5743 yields 2.78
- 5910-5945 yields 2.74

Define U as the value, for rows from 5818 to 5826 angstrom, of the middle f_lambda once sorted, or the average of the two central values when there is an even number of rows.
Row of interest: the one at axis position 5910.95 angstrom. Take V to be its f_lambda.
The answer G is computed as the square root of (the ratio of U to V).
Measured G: 1.03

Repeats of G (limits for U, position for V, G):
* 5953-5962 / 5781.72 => 0.99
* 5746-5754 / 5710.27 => 1.02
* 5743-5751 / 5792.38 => 1.01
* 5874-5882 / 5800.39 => 0.99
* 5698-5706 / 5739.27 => 0.99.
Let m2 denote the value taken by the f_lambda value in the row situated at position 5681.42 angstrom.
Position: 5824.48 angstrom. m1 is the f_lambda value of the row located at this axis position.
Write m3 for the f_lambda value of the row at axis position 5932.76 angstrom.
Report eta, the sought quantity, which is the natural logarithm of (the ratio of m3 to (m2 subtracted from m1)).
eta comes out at 4.2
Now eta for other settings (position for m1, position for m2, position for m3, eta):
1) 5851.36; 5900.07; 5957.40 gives 2.5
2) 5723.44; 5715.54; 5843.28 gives 3.7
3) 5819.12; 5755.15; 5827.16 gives 4.2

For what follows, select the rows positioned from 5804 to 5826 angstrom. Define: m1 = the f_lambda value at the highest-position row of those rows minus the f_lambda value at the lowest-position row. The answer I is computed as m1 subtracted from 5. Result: 4.89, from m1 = 0.11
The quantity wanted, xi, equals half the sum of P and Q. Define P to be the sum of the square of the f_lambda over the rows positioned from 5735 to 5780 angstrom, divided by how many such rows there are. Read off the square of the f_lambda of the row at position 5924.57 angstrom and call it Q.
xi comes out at 244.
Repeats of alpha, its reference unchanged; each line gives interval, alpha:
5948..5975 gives 5951.92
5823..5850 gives 5848.67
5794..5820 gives 5795.05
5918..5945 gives 5919.12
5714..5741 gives 5715.54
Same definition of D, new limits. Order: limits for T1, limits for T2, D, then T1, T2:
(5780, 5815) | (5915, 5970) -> 1.2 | 15.85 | 15.52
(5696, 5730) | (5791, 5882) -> 1.9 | 16.11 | 15.94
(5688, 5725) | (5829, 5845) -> 1.5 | 16.11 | 15.86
